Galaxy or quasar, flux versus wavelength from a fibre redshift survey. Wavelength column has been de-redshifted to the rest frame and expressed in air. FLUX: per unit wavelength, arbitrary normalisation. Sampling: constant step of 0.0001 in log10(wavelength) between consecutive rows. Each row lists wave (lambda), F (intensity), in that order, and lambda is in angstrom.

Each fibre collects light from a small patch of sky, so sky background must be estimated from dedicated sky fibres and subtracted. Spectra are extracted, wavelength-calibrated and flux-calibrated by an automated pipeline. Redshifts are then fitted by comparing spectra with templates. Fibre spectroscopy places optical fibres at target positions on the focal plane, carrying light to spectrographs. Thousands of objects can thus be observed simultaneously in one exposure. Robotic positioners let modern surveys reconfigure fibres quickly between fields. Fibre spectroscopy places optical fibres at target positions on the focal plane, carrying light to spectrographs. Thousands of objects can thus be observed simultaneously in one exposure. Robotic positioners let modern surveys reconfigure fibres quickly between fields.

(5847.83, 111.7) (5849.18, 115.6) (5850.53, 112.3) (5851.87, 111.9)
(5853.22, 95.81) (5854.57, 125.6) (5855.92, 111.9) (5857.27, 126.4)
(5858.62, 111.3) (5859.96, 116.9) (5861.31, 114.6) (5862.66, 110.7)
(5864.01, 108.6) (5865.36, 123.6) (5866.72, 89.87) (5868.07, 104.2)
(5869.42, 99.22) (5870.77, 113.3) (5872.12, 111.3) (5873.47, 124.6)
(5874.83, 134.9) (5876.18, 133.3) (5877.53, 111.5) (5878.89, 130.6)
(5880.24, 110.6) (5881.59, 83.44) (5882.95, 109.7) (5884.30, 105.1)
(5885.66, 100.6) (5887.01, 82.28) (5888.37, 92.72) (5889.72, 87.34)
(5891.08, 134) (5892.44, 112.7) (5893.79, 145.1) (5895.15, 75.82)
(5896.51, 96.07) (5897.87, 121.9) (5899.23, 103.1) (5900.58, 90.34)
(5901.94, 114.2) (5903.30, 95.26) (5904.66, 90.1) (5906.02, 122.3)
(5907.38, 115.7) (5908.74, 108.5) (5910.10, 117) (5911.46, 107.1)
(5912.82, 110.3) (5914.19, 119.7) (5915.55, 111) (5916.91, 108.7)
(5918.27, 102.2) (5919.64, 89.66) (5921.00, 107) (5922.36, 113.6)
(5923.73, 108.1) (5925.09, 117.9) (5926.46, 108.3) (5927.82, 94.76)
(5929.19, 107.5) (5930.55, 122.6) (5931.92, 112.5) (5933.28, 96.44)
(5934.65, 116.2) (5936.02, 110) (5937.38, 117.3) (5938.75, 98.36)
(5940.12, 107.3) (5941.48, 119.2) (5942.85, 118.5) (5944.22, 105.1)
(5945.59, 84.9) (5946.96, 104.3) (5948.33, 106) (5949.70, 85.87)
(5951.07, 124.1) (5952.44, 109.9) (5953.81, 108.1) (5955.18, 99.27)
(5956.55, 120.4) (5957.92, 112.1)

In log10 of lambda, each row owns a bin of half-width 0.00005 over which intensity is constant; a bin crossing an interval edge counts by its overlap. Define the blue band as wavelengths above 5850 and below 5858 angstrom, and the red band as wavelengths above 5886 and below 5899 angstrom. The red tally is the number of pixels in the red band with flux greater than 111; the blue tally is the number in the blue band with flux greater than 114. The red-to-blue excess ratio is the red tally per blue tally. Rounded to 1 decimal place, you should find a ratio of 2.0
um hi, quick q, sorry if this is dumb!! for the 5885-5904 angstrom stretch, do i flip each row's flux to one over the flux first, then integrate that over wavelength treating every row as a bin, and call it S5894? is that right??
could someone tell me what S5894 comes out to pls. 0.19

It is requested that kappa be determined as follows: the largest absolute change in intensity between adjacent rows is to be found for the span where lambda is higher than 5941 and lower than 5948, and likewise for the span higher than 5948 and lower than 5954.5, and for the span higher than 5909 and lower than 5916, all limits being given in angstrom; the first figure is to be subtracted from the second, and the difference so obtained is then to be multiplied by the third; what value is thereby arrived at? 178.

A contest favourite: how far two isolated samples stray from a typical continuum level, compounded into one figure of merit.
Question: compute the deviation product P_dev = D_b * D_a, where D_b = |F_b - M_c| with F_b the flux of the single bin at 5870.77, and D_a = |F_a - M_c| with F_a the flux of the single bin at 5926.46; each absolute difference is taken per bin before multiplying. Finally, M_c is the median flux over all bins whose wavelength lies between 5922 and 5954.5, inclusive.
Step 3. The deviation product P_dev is 1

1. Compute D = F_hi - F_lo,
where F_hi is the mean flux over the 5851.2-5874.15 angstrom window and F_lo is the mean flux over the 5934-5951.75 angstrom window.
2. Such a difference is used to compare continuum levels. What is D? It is 4.3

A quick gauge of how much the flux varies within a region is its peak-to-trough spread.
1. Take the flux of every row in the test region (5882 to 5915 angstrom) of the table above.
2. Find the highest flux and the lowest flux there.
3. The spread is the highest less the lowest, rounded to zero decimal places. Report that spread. 69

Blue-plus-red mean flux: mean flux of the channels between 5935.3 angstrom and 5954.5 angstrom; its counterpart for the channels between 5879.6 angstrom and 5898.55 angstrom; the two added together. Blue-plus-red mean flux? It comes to 211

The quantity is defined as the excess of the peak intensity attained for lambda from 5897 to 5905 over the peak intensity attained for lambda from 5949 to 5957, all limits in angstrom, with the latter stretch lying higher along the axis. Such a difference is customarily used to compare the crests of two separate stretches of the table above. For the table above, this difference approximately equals -2.2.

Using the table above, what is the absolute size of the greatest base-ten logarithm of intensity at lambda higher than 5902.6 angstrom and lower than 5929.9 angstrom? 2.09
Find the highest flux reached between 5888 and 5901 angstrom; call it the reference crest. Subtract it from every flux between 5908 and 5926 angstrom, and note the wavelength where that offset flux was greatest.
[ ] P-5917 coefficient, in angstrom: 5914.19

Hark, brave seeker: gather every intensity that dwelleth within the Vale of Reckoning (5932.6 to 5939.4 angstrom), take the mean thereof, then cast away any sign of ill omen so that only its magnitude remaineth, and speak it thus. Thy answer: 108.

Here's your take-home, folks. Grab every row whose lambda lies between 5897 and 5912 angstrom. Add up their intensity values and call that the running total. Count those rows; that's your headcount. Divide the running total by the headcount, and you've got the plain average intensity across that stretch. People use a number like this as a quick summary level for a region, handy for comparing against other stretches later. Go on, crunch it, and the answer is 108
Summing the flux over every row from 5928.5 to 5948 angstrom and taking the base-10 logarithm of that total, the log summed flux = 3.18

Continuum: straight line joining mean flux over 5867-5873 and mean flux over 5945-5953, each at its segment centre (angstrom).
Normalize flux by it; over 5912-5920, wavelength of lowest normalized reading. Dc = 5919.64 angstrom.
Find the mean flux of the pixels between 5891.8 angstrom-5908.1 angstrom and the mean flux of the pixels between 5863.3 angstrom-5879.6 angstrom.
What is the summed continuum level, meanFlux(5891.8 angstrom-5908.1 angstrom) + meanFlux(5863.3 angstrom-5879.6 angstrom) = 222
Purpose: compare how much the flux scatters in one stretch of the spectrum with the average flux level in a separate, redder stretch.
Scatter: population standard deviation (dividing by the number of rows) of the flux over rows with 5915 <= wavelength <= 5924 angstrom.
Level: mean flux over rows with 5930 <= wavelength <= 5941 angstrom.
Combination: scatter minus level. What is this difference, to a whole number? -103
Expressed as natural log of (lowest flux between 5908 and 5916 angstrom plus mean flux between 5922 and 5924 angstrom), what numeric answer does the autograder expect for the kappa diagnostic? 5.38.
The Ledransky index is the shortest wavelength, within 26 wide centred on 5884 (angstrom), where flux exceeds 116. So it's 5873.47 angstrom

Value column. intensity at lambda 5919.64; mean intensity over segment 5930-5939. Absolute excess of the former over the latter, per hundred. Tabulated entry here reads 0.21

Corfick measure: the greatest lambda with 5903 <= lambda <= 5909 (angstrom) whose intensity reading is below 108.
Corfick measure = 5904.66 angstrom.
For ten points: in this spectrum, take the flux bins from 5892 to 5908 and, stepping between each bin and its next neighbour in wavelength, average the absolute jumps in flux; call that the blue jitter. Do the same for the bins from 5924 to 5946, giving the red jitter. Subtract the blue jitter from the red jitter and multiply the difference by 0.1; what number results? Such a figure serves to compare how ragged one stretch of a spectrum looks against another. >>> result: -1.2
